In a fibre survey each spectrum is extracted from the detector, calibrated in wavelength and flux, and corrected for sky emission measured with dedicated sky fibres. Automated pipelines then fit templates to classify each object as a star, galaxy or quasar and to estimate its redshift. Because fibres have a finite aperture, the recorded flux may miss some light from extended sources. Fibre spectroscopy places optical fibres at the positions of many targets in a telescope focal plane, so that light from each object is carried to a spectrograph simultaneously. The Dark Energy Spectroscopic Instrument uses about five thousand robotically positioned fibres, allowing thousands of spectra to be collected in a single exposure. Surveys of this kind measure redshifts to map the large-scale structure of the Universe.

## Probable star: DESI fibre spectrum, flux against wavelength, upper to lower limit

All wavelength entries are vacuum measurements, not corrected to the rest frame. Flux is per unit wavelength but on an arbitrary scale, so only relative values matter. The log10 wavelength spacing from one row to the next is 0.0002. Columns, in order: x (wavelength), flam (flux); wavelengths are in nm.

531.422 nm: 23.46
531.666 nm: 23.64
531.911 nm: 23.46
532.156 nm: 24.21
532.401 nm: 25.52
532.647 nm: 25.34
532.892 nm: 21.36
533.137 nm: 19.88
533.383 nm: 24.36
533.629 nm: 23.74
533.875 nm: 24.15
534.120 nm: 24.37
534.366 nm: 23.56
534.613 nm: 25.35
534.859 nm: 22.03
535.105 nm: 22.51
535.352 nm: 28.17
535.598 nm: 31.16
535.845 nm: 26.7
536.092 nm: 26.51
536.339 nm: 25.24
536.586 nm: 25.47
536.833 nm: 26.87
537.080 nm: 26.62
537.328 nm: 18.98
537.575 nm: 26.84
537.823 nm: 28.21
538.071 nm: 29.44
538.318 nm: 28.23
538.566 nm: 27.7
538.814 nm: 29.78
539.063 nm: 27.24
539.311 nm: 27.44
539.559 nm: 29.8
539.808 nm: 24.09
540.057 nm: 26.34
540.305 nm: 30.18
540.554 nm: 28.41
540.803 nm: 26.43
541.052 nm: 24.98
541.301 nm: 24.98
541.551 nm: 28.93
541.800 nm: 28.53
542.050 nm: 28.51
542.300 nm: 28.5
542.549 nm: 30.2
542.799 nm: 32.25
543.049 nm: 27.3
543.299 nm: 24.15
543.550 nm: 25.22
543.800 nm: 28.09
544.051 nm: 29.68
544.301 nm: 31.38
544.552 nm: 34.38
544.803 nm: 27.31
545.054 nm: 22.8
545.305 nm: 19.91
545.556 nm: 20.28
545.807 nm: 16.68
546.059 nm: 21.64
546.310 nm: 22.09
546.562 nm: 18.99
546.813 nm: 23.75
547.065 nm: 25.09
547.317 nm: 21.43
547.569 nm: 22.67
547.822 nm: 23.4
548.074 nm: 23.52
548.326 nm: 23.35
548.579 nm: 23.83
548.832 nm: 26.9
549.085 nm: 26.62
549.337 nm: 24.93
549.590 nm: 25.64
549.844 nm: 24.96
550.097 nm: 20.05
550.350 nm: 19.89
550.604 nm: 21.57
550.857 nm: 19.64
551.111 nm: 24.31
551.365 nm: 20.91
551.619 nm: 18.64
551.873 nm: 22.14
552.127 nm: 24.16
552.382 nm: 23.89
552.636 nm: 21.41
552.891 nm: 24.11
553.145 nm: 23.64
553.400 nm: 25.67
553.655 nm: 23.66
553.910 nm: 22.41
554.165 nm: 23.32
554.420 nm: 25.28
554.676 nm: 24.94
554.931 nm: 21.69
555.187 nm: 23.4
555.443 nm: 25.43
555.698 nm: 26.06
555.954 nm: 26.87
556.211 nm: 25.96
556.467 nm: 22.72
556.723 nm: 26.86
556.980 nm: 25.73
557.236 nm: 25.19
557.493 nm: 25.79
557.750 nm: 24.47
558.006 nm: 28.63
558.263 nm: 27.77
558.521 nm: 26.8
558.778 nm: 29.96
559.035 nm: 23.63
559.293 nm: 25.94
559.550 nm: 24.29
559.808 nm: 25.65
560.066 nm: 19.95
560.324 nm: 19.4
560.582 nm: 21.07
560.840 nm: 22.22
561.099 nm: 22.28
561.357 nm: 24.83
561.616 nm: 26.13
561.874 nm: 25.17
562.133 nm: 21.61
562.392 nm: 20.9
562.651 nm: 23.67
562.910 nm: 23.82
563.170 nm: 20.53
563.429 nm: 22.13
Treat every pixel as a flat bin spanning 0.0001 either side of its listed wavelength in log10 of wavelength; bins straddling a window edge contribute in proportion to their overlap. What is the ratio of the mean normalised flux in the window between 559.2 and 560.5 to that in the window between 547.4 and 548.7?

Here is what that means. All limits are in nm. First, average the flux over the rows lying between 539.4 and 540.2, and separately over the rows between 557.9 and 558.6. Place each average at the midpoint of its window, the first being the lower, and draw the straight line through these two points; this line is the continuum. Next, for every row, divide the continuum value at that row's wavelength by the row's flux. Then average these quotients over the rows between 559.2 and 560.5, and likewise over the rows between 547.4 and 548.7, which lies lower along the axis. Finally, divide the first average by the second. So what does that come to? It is 1.05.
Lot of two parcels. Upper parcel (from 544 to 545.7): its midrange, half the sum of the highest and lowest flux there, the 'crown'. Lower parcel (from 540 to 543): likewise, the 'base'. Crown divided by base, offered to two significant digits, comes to 0.95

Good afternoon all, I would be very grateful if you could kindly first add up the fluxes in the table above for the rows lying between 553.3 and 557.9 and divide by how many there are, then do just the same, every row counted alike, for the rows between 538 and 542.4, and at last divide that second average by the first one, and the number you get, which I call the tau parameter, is 1.12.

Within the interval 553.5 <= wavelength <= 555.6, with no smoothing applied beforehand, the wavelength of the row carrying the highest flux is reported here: 555.443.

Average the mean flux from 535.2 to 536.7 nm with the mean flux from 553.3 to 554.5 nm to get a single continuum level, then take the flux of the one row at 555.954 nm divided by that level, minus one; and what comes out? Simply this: 0.05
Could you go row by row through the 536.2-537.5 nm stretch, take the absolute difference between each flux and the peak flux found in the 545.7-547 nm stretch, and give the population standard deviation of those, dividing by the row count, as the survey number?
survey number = 1.2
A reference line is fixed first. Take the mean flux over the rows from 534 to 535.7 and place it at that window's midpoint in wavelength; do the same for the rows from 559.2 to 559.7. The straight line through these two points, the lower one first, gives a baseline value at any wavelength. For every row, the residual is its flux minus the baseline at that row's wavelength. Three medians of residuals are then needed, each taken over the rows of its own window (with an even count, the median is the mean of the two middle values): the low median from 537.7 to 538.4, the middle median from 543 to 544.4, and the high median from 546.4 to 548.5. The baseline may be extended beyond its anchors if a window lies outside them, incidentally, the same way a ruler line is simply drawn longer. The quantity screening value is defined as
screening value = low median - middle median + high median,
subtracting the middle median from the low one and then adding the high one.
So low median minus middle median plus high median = -1.3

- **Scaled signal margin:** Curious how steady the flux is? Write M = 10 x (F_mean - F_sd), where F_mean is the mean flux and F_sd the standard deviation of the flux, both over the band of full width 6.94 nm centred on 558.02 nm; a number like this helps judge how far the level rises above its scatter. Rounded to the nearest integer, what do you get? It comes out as 222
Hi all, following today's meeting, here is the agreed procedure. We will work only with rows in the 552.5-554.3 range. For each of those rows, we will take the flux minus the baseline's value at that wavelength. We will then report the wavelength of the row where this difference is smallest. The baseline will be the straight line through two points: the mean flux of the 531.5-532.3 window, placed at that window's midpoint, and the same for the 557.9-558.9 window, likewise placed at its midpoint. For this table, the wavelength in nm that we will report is 552.636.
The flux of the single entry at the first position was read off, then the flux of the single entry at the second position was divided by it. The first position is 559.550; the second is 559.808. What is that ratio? 1.06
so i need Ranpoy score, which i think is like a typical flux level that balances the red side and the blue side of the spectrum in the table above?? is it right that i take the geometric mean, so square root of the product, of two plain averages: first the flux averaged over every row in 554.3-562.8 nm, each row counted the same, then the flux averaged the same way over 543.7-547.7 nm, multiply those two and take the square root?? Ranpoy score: 24.3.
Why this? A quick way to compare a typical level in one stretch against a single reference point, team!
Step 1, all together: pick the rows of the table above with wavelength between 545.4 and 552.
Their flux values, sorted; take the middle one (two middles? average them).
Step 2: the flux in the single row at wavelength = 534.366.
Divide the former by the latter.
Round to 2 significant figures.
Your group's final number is 0.95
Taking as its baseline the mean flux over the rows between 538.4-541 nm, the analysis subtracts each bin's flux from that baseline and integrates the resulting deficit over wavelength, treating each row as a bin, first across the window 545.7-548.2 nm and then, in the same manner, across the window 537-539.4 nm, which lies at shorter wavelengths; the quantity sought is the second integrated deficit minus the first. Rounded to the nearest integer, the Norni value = -13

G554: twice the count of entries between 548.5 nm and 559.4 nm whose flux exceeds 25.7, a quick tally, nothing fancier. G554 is 26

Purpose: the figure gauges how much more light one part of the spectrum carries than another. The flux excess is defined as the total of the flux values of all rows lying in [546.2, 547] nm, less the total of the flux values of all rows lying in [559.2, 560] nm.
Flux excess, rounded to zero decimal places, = -11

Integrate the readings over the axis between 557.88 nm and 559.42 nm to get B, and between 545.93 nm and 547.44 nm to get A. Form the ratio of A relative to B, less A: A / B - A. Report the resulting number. -32.7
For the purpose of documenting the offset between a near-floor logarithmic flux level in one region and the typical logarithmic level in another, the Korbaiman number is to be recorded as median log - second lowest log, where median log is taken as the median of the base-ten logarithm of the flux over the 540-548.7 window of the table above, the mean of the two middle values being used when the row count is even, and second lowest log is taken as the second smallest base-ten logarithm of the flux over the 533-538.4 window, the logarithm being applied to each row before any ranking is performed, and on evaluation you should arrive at 0.10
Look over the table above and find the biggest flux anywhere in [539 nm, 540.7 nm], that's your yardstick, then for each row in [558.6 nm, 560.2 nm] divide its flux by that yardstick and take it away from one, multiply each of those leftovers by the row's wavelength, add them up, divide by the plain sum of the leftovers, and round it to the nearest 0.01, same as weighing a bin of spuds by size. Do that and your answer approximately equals 559.61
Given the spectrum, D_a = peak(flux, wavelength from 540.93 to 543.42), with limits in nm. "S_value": 32.25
